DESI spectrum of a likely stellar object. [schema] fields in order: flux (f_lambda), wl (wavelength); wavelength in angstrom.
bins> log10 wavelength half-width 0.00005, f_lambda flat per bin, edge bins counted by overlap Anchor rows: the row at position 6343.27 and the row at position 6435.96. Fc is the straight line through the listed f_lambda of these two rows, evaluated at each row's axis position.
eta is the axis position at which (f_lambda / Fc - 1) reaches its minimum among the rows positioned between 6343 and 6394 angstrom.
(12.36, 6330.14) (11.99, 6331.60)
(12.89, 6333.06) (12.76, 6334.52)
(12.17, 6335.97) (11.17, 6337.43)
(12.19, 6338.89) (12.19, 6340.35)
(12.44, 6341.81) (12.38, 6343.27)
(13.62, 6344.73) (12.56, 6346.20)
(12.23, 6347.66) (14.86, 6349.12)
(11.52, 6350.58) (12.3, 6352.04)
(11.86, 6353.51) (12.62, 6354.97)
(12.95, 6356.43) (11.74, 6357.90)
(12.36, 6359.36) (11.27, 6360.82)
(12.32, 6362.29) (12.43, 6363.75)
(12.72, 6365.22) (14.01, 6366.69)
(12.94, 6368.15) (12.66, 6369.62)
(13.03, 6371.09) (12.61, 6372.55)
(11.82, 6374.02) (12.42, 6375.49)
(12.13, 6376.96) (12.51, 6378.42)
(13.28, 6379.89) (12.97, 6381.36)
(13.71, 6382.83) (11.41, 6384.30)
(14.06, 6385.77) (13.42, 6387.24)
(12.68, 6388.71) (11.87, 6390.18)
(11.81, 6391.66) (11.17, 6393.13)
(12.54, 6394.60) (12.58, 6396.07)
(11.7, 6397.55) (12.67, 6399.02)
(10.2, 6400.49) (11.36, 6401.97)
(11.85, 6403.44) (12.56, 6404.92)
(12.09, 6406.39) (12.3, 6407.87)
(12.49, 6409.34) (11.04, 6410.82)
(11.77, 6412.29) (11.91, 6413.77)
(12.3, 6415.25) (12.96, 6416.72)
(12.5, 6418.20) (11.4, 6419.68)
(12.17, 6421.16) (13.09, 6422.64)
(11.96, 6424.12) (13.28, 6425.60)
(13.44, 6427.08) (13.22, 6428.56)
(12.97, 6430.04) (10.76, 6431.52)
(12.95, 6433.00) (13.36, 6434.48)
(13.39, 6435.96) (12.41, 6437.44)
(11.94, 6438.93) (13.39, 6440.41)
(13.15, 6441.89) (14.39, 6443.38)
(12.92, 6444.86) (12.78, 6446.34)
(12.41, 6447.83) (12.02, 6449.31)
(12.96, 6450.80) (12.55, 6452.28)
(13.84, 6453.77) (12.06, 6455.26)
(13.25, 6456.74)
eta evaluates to 6393.13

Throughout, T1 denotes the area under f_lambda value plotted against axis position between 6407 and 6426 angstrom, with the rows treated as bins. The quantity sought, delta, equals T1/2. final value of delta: 116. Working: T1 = 232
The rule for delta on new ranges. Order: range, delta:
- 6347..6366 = 118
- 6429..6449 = 128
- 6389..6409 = 119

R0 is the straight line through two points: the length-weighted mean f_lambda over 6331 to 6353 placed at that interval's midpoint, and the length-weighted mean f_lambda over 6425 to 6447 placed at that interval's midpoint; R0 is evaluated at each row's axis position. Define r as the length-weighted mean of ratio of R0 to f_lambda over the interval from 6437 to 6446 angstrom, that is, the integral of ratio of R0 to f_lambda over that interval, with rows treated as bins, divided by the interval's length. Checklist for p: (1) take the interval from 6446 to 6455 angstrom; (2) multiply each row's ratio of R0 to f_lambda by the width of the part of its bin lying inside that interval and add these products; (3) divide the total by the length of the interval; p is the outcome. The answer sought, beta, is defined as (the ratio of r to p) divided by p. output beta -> 0.95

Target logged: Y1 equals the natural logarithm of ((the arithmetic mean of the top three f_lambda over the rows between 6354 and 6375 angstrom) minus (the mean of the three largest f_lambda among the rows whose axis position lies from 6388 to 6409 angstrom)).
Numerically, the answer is -0.4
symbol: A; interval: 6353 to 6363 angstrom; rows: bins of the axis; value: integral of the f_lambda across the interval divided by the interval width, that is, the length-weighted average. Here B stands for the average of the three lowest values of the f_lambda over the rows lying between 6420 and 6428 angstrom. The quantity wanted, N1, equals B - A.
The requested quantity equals 0.24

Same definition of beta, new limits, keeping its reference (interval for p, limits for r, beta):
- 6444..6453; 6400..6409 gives 1.02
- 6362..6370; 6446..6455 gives 1.07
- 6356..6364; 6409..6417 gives 0.99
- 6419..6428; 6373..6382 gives 0.96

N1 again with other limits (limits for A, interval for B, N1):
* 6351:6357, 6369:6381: -0.25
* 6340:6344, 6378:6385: -0.06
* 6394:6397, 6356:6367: -0.71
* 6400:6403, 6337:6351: 0.70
